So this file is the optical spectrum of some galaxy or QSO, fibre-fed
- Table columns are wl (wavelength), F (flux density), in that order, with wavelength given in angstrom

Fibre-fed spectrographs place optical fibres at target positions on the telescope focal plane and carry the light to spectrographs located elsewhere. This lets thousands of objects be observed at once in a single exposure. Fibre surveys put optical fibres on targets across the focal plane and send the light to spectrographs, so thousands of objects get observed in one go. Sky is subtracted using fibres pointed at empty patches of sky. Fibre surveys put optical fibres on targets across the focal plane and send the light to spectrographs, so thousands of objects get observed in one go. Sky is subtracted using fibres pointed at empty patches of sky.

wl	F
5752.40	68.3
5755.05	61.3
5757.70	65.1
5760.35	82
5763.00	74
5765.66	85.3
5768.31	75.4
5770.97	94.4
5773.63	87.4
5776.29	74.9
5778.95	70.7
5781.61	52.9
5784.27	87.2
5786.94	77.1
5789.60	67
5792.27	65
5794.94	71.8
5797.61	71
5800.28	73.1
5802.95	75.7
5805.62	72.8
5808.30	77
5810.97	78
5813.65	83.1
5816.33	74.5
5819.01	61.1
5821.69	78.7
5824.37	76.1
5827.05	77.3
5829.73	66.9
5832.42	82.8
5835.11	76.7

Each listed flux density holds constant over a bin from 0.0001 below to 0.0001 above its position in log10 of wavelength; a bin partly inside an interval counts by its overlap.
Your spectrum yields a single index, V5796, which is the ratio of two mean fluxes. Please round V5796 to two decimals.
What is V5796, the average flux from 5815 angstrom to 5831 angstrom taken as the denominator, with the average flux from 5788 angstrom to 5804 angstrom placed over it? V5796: 0.97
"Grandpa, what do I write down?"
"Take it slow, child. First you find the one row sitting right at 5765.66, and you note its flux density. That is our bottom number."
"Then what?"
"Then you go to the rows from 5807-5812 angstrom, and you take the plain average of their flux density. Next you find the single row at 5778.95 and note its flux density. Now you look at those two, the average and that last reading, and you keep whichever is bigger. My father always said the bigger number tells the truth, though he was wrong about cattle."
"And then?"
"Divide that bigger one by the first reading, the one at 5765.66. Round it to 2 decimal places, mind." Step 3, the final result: 0.91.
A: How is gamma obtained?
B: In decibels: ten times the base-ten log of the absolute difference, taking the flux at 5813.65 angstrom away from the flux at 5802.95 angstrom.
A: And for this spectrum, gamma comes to 8.7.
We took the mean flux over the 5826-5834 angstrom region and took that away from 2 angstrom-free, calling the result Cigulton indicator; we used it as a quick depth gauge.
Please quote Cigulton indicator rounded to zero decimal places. -74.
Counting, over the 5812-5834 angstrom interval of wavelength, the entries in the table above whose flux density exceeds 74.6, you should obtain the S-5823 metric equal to 5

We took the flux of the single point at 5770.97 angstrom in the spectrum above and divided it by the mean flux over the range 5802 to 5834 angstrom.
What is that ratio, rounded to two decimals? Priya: 1.25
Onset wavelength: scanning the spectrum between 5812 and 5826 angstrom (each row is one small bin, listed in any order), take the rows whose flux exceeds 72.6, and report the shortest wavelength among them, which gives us 5813.65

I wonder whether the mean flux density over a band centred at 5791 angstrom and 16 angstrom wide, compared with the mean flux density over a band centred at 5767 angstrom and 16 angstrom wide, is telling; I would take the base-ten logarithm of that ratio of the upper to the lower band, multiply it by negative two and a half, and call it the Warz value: 0.14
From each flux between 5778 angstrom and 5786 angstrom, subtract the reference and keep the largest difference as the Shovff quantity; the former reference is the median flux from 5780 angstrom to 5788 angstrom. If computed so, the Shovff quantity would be 10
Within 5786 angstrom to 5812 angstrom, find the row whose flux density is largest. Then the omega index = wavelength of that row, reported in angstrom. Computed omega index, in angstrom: 5810.97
